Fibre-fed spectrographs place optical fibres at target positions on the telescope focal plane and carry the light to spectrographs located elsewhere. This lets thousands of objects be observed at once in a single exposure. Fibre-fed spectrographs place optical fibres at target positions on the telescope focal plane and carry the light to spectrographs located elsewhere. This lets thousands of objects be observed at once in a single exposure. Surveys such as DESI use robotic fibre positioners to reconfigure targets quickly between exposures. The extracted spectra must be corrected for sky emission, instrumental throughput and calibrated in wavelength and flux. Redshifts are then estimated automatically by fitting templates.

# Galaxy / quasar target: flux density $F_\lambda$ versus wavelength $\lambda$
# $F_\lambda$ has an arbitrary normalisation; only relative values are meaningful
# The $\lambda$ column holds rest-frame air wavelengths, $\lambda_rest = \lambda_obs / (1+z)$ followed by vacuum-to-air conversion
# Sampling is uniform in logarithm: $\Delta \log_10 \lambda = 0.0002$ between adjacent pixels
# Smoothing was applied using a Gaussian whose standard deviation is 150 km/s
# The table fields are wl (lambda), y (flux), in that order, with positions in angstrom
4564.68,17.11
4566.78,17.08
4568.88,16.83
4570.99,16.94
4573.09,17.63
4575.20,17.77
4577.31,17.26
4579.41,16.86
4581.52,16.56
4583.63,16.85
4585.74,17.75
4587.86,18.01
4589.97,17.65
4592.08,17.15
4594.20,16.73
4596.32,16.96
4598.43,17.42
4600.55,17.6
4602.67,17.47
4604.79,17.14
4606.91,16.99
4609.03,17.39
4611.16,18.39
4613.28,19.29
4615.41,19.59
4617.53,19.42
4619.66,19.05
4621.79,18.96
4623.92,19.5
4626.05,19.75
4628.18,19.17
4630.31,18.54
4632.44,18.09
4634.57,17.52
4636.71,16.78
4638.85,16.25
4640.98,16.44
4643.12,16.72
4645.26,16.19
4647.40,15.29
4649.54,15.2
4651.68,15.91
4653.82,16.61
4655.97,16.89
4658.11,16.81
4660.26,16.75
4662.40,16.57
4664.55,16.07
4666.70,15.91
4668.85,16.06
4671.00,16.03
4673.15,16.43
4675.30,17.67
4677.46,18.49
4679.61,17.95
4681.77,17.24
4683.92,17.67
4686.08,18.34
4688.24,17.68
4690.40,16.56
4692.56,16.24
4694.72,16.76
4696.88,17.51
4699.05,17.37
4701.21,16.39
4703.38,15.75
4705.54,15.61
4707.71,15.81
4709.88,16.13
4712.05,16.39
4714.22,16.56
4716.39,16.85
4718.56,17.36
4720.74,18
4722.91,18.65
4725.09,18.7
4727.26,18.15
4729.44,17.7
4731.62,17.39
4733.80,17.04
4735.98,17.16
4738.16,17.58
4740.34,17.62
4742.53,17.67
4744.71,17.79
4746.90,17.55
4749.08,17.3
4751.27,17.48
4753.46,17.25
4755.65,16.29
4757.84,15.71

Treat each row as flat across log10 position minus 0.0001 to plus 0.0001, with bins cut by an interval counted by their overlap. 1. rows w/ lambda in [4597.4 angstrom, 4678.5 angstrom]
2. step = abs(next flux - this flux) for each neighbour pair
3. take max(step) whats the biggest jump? 1.24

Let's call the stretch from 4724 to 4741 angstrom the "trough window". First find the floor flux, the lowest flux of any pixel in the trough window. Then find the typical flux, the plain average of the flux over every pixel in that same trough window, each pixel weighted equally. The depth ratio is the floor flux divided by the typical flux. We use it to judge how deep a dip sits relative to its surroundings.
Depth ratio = 0.964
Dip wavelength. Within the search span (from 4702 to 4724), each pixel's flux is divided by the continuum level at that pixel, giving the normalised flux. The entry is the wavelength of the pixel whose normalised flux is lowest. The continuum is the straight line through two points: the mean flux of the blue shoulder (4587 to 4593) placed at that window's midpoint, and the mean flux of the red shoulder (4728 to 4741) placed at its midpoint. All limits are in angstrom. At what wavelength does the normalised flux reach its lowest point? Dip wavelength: 4705.54 angstrom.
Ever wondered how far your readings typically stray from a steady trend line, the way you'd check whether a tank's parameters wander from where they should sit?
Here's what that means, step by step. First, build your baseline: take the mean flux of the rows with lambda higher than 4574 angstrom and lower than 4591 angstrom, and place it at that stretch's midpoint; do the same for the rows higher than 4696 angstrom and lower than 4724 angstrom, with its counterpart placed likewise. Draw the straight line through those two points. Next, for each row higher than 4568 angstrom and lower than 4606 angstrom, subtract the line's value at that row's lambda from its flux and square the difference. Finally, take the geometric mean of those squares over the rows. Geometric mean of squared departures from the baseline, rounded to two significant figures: 0.10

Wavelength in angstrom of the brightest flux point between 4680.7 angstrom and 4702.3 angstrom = 4686.08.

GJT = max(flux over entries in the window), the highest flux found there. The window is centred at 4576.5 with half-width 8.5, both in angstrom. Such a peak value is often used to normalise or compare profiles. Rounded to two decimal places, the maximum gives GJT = 17.77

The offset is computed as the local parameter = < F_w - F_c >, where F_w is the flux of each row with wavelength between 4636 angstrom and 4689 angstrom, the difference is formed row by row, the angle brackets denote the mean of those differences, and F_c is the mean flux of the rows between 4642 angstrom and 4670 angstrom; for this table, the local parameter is 0.5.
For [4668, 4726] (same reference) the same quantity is 0.8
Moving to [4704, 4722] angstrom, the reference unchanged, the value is 0.4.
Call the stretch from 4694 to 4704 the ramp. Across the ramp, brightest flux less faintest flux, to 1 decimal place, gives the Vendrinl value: 1.8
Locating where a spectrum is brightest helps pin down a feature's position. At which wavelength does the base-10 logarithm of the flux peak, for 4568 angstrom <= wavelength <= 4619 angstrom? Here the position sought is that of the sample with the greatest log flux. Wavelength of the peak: 4615.41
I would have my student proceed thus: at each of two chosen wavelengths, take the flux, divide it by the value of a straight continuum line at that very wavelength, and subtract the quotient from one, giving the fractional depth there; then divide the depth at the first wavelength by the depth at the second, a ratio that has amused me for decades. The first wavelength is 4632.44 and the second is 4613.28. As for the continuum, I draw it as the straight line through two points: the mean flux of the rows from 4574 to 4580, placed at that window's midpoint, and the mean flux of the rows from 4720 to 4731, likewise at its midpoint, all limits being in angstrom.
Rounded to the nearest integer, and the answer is 0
